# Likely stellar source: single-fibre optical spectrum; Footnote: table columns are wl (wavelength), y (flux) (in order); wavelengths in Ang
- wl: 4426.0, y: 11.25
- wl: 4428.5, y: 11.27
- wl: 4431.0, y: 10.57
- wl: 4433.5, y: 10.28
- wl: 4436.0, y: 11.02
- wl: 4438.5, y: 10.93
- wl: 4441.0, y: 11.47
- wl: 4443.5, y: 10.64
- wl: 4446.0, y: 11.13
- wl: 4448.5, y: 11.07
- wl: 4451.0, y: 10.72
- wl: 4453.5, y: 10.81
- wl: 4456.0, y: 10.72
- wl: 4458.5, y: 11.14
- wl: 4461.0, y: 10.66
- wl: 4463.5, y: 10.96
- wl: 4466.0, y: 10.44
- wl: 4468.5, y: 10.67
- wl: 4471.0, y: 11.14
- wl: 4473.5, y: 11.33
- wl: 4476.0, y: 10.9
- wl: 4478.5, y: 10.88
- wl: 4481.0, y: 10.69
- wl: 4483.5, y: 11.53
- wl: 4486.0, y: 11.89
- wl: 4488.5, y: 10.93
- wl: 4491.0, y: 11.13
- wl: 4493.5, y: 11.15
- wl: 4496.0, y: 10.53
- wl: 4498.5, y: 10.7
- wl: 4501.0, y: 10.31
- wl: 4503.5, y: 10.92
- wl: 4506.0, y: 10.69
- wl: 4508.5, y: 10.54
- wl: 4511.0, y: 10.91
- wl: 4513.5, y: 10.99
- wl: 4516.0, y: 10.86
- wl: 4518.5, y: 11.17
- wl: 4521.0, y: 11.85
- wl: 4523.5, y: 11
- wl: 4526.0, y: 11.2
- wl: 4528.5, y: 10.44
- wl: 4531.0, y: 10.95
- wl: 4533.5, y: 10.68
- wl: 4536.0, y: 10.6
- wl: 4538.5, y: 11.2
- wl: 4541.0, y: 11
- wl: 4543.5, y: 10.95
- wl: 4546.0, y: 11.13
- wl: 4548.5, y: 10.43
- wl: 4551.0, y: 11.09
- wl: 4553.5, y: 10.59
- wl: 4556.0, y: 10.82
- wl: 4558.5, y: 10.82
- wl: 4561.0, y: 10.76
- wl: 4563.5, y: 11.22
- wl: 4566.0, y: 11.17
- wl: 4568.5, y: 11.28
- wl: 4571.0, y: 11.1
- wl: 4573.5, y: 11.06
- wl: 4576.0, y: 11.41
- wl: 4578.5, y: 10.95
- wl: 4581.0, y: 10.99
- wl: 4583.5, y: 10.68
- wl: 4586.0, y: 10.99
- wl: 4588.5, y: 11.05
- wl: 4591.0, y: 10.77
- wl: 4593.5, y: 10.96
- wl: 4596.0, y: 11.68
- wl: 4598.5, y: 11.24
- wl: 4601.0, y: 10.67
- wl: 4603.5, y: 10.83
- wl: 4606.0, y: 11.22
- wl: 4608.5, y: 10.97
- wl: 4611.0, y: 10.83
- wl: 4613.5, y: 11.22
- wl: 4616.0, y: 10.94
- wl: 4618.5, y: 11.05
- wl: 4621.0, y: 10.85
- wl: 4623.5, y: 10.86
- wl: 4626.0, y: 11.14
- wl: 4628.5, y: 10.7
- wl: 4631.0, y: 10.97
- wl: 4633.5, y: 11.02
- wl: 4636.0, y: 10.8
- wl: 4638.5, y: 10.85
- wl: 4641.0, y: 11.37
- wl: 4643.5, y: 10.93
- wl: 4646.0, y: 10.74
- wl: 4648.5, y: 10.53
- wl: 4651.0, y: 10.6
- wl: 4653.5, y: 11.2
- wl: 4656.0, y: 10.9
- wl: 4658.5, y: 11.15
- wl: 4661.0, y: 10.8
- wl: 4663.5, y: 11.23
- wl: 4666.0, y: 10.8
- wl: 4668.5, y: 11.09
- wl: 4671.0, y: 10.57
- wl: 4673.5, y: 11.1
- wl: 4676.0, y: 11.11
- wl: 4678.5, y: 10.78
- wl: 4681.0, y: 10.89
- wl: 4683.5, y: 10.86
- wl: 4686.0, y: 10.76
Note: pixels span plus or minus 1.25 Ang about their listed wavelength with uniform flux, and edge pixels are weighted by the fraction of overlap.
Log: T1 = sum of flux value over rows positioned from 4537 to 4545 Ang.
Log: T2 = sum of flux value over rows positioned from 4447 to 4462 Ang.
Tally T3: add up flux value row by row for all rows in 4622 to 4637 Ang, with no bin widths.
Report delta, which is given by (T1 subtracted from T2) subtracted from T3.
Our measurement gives 34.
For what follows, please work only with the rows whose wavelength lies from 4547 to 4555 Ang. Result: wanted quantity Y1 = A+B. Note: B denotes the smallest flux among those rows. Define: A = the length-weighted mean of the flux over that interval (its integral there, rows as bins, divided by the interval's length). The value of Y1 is 21.2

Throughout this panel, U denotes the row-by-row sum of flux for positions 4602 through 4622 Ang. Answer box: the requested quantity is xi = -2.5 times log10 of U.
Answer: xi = -4.86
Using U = 88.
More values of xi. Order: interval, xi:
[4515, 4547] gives -5.39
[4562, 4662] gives -6.61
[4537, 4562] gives -5.09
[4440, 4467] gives -5.20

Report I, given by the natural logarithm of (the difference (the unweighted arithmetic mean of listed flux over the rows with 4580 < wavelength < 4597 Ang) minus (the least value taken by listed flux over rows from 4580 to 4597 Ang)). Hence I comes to -1.09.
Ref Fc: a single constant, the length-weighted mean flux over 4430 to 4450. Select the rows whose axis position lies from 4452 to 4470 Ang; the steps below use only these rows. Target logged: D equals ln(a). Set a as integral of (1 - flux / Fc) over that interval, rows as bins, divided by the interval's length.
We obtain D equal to -4.55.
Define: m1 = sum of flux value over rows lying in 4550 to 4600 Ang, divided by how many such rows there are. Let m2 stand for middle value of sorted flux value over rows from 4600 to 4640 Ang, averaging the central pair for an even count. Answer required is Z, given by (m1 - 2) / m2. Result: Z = 0.829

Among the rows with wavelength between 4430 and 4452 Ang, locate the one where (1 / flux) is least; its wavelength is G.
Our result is 4441.0 Ang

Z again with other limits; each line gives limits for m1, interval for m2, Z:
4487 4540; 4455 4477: 0.816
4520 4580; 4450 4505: 0.825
